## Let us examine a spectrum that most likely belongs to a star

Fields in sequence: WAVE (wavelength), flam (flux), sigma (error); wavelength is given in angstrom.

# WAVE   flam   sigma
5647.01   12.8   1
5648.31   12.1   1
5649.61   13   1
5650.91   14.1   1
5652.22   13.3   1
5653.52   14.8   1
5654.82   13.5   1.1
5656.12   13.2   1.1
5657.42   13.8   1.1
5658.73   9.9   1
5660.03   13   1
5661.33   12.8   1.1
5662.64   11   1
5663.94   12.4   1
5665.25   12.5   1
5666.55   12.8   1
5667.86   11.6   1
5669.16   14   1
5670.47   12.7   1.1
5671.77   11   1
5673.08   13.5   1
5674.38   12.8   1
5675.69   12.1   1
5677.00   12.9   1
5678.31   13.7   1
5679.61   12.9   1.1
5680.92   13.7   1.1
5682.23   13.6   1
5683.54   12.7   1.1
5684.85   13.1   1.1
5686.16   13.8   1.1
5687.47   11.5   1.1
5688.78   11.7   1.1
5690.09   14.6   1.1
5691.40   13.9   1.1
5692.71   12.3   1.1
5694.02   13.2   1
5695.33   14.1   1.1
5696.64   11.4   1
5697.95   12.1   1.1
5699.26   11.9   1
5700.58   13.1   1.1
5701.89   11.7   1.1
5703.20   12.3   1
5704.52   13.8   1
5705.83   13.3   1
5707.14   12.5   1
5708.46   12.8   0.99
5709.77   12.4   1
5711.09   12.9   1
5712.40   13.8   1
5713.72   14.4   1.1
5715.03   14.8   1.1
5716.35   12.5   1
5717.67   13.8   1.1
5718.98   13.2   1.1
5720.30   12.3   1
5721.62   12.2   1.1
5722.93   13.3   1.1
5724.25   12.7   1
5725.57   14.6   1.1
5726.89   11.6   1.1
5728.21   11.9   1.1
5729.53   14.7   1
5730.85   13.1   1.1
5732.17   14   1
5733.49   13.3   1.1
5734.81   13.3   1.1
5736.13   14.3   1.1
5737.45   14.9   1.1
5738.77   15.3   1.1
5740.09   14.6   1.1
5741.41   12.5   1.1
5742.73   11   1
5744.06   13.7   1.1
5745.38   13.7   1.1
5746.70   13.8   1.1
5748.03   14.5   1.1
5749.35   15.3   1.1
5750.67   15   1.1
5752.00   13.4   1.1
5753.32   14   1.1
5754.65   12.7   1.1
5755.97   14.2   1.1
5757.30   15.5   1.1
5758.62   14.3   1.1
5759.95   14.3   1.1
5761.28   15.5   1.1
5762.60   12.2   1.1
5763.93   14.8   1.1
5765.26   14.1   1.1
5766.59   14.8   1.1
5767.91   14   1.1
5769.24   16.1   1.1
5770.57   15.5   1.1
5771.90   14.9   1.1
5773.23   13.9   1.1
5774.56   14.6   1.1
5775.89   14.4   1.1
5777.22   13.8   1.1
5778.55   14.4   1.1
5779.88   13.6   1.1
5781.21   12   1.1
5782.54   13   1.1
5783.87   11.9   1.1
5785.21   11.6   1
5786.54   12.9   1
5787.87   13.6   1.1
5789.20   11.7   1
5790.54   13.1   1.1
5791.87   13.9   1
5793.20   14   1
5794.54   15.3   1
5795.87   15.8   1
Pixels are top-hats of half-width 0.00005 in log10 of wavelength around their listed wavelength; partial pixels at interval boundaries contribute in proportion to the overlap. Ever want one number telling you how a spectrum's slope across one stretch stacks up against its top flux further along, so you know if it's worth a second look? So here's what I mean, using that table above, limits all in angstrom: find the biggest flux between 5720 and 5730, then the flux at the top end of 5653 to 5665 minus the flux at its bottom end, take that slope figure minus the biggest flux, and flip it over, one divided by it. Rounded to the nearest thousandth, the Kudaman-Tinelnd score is -0.058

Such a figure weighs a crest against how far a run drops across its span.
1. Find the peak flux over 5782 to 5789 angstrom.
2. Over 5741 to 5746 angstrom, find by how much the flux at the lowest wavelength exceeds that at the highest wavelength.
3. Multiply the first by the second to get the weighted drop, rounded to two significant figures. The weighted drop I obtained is -16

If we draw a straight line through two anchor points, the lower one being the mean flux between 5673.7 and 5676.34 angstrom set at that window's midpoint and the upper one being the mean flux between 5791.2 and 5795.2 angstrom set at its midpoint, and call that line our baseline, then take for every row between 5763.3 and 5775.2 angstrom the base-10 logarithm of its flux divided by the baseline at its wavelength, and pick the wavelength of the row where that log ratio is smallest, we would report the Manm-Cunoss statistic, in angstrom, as 5773.23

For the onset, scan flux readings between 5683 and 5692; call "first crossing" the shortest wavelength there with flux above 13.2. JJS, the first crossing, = 5686.16 angstrom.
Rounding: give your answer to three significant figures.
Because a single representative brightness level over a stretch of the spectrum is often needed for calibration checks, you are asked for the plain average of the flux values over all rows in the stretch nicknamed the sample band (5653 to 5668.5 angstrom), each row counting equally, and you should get 12.6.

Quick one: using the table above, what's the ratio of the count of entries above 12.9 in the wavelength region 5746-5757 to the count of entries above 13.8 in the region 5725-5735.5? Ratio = 2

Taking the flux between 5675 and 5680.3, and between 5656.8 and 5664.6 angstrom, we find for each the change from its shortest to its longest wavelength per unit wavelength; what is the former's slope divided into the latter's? -1.1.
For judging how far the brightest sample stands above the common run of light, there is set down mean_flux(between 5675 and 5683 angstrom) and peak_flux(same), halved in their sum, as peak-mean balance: 13.42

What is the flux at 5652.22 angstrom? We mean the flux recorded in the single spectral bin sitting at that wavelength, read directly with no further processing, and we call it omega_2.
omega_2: 13.3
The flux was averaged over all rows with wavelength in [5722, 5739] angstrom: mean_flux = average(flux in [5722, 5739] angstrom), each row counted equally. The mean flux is 13.6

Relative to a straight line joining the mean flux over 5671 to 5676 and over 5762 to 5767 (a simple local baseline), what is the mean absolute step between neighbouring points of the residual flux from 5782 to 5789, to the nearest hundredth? 0.85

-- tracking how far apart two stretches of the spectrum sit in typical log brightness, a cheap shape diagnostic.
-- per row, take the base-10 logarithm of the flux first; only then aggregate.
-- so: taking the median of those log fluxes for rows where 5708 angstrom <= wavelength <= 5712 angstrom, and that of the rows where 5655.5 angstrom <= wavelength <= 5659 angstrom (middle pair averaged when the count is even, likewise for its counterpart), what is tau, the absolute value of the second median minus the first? 0.013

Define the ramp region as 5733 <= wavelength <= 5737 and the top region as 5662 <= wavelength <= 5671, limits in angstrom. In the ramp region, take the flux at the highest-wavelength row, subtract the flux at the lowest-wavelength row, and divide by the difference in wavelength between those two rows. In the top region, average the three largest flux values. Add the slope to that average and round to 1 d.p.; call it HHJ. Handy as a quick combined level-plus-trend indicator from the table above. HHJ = 13.5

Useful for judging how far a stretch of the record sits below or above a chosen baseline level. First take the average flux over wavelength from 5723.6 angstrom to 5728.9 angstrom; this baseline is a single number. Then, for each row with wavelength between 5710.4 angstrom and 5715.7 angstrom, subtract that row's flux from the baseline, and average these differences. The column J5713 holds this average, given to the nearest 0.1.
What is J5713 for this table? -1.3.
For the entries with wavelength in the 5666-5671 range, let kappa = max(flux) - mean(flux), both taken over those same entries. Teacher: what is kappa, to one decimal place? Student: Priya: 1.2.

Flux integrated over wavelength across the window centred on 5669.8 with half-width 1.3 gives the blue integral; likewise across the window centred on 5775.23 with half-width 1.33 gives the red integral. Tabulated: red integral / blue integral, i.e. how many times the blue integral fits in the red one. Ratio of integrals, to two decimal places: 1.11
